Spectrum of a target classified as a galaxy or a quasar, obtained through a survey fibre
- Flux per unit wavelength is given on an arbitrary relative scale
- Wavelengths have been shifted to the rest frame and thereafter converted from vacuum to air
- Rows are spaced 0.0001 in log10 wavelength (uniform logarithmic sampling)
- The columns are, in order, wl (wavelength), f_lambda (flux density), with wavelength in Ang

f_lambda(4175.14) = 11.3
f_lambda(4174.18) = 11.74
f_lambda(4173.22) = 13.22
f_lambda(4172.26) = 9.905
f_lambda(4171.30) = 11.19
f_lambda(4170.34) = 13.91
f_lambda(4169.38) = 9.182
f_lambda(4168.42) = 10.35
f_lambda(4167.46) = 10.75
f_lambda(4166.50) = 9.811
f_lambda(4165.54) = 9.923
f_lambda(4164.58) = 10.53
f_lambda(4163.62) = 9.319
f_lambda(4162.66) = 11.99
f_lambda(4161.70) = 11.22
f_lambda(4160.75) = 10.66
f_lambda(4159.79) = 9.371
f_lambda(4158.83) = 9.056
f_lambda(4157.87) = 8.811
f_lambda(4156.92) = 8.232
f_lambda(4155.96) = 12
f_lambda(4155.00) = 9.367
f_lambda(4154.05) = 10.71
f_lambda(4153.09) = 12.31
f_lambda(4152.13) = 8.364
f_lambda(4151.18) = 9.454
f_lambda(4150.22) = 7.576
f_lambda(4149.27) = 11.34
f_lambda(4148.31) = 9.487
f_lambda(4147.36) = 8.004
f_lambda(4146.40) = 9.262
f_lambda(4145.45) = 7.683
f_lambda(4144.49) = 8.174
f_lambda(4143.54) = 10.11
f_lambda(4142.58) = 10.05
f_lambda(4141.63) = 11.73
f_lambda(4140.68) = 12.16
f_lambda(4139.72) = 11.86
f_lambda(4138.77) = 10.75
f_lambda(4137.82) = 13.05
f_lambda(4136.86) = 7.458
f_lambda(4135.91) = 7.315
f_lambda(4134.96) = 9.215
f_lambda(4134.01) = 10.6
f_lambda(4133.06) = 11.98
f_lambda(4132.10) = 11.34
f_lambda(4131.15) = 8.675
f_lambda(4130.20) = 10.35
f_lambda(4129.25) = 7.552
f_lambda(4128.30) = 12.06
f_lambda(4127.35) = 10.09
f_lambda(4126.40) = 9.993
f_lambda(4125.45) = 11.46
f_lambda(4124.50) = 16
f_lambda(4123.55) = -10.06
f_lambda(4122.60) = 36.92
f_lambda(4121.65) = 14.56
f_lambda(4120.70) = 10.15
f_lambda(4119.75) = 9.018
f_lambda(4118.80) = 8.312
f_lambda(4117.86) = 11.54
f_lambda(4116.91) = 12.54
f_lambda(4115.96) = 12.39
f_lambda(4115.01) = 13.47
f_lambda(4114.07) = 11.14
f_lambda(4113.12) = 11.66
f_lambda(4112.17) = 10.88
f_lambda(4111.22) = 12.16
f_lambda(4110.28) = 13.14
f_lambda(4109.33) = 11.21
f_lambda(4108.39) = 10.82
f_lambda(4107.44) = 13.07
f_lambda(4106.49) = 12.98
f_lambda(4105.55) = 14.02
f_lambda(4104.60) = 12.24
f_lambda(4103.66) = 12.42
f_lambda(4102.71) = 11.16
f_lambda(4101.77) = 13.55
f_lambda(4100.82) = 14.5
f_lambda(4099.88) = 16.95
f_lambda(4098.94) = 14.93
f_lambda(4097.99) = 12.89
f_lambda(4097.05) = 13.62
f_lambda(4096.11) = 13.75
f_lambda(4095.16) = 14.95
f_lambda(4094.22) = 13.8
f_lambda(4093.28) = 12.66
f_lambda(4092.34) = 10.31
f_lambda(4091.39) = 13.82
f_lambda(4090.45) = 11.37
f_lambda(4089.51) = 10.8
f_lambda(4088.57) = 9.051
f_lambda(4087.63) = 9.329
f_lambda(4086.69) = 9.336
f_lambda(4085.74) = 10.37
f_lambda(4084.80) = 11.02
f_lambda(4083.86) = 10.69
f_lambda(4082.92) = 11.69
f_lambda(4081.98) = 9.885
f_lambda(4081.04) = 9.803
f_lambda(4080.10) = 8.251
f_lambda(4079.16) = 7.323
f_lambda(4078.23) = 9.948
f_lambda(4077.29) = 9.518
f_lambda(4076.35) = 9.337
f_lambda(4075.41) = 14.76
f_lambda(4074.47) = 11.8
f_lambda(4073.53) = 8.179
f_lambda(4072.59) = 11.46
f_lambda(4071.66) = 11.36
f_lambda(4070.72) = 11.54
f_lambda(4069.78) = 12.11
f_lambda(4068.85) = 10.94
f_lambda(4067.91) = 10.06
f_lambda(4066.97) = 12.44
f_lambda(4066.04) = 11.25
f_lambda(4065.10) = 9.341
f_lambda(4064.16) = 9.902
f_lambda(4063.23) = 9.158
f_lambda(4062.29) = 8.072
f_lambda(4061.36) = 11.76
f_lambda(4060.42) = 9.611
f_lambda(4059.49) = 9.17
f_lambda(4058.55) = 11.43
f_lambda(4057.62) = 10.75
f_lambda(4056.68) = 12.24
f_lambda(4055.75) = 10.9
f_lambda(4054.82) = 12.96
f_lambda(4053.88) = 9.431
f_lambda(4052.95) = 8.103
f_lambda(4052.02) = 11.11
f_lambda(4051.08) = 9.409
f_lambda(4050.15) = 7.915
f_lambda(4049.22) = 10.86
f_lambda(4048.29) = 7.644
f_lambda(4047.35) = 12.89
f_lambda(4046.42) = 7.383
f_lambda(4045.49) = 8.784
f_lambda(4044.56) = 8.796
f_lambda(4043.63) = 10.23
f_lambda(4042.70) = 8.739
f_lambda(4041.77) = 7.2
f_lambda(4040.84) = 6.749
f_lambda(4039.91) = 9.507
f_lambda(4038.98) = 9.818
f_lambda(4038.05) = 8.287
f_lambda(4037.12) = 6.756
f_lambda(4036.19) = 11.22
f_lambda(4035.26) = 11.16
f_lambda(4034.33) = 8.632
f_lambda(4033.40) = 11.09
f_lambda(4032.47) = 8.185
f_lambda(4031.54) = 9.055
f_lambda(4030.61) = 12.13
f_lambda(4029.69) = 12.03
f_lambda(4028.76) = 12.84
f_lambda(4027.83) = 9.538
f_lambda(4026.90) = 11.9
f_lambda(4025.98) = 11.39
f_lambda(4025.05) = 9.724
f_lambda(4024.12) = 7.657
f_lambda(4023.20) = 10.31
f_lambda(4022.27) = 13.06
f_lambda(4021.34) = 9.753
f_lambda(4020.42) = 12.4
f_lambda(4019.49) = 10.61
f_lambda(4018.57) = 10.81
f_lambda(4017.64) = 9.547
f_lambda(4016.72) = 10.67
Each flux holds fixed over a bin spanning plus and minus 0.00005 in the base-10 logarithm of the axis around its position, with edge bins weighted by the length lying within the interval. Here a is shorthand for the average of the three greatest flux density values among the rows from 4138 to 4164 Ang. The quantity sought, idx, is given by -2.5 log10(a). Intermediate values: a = 12.2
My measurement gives -2.71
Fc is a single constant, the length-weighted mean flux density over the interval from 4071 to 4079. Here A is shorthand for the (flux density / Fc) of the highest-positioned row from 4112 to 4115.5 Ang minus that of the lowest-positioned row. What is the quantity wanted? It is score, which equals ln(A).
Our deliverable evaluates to -1.4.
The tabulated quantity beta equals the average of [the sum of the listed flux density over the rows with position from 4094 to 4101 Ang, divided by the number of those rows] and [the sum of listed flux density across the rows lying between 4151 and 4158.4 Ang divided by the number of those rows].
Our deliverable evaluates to 12.2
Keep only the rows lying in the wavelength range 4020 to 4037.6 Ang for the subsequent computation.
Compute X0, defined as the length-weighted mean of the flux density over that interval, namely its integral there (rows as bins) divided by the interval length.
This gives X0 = 10.5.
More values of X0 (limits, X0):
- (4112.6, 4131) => 11.5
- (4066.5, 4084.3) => 10.6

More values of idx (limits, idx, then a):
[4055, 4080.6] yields -2.80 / 13.1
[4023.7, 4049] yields -2.75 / 12.6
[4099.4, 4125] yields -3.42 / 23.3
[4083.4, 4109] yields -2.98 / 15.6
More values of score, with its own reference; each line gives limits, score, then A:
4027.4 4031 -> -1.4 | 0.24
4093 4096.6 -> -2.3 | 0.10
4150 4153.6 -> -0.8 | 0.44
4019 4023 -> -1.5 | 0.23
